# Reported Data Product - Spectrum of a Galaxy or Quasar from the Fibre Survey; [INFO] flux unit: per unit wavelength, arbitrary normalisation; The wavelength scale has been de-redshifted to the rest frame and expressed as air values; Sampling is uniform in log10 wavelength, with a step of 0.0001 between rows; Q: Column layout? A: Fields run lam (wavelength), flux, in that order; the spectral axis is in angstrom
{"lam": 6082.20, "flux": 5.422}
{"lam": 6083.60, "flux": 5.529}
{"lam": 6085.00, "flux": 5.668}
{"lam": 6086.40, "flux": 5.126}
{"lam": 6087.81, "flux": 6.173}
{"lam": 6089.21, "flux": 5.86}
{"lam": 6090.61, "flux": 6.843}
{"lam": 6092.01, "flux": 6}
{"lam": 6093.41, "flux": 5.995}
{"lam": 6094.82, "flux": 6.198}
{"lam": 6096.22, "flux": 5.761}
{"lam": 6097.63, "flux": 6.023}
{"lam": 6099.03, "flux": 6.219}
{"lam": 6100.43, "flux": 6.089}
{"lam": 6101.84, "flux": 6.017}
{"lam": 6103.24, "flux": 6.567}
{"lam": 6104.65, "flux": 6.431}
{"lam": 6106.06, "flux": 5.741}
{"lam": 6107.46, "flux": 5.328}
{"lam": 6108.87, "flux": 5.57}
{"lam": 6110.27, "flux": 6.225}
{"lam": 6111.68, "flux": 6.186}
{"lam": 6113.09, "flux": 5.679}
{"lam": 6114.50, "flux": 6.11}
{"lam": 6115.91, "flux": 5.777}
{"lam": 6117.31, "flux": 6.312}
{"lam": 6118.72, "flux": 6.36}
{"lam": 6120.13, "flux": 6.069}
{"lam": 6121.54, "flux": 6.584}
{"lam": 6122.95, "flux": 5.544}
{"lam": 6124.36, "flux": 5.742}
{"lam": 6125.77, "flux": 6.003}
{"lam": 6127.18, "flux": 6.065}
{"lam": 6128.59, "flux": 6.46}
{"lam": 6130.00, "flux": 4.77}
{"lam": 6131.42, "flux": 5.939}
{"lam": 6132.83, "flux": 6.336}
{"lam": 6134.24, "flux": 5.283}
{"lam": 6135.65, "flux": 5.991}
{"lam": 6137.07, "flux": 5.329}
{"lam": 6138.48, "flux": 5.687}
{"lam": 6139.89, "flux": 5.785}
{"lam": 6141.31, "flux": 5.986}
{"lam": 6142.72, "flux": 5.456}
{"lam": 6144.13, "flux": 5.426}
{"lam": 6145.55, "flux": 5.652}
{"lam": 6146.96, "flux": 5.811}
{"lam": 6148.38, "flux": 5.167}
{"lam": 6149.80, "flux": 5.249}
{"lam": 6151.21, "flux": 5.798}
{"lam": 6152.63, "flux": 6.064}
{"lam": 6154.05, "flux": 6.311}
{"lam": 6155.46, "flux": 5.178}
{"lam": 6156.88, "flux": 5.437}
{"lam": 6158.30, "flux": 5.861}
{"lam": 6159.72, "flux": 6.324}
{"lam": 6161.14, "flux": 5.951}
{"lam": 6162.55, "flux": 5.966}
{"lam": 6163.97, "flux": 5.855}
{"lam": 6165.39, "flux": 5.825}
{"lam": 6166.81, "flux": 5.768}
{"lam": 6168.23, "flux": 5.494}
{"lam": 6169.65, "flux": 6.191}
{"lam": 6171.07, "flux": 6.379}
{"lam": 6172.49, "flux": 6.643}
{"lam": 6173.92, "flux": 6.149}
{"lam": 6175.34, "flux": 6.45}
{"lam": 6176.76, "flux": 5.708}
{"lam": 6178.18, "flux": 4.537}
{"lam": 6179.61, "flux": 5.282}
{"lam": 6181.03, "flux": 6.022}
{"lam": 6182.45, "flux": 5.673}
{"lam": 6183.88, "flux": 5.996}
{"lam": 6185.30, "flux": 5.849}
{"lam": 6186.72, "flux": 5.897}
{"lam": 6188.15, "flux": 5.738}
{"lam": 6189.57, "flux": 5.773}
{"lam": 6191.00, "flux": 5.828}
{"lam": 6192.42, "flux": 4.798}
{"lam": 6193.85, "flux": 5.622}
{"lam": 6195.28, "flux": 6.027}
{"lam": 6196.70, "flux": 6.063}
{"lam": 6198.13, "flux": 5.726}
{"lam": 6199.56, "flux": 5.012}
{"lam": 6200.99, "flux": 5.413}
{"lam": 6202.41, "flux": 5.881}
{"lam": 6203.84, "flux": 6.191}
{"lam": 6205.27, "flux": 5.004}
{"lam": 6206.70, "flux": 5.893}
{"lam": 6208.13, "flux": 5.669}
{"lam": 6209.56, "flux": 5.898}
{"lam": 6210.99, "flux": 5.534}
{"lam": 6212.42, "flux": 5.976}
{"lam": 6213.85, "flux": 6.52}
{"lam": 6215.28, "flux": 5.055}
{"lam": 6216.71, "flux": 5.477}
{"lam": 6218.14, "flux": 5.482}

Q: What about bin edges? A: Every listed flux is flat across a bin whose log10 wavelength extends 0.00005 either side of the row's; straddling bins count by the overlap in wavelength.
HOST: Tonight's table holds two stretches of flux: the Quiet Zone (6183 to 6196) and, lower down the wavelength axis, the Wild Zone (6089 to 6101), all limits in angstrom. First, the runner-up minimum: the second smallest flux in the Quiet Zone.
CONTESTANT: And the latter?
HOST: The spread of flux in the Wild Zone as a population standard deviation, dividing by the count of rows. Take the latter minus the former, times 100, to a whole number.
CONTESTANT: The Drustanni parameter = -533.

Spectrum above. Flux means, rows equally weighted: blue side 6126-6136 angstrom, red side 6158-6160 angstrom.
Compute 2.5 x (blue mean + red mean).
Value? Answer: 29.8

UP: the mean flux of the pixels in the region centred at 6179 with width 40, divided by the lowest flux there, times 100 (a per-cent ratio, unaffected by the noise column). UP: 129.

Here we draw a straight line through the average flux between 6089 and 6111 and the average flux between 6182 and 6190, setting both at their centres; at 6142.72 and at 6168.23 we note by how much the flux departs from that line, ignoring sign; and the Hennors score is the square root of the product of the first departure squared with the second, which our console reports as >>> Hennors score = 0.30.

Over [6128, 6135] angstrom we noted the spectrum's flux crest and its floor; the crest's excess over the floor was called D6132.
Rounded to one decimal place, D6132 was 1.7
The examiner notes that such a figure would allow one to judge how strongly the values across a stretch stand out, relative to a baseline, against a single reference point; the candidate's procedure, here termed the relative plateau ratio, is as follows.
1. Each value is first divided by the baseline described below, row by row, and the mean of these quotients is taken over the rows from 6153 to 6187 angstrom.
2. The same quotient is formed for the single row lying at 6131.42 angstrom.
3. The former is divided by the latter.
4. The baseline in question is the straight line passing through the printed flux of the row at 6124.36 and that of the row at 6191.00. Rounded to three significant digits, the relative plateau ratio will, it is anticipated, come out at 0.979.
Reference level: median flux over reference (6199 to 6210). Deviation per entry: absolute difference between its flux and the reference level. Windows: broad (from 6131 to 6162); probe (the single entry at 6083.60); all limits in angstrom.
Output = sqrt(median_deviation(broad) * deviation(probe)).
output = 0.27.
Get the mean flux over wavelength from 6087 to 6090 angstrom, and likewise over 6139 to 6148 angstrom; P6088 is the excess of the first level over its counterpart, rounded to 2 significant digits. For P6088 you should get 0.33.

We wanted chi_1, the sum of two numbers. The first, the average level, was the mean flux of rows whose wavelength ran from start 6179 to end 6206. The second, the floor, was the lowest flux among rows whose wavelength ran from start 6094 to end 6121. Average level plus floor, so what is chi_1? 11.0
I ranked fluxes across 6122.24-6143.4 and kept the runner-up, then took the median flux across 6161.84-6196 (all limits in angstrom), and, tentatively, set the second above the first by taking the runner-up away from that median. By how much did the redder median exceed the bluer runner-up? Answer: -0.50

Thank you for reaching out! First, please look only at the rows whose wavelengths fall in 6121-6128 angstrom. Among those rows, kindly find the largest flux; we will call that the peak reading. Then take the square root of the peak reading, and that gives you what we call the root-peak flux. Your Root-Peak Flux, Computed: 2.57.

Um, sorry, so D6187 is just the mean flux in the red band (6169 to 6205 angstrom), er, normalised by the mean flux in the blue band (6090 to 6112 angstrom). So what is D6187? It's 0.95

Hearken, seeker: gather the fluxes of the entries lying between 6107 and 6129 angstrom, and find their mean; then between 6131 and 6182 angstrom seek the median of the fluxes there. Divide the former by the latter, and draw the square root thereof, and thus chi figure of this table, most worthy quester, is 1.02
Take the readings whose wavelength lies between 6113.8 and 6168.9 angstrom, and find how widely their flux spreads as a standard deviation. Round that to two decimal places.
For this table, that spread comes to 0.40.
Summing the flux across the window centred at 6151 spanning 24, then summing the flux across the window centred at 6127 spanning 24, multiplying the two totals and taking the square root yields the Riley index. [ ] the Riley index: 99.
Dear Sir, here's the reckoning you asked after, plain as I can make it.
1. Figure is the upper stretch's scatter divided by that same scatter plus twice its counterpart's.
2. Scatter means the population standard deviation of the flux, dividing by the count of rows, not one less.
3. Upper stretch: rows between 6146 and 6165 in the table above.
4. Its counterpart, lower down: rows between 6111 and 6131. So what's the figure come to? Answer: 0.299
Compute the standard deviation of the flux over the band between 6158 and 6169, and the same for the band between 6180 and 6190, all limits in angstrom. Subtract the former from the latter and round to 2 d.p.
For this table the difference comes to -0.10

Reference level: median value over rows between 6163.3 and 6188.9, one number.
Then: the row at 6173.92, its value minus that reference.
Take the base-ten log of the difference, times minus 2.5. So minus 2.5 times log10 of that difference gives 1.3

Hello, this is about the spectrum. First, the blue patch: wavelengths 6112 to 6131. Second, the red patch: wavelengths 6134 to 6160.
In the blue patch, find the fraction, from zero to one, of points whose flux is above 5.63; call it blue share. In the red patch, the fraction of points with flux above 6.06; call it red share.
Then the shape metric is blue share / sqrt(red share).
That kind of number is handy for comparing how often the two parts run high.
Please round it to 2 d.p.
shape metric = 2.13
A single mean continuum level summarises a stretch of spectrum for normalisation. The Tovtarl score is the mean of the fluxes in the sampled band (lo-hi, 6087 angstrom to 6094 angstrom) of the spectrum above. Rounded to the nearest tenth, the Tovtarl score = 6.2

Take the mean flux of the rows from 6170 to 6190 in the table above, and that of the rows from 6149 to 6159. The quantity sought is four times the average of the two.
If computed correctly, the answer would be 23.13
